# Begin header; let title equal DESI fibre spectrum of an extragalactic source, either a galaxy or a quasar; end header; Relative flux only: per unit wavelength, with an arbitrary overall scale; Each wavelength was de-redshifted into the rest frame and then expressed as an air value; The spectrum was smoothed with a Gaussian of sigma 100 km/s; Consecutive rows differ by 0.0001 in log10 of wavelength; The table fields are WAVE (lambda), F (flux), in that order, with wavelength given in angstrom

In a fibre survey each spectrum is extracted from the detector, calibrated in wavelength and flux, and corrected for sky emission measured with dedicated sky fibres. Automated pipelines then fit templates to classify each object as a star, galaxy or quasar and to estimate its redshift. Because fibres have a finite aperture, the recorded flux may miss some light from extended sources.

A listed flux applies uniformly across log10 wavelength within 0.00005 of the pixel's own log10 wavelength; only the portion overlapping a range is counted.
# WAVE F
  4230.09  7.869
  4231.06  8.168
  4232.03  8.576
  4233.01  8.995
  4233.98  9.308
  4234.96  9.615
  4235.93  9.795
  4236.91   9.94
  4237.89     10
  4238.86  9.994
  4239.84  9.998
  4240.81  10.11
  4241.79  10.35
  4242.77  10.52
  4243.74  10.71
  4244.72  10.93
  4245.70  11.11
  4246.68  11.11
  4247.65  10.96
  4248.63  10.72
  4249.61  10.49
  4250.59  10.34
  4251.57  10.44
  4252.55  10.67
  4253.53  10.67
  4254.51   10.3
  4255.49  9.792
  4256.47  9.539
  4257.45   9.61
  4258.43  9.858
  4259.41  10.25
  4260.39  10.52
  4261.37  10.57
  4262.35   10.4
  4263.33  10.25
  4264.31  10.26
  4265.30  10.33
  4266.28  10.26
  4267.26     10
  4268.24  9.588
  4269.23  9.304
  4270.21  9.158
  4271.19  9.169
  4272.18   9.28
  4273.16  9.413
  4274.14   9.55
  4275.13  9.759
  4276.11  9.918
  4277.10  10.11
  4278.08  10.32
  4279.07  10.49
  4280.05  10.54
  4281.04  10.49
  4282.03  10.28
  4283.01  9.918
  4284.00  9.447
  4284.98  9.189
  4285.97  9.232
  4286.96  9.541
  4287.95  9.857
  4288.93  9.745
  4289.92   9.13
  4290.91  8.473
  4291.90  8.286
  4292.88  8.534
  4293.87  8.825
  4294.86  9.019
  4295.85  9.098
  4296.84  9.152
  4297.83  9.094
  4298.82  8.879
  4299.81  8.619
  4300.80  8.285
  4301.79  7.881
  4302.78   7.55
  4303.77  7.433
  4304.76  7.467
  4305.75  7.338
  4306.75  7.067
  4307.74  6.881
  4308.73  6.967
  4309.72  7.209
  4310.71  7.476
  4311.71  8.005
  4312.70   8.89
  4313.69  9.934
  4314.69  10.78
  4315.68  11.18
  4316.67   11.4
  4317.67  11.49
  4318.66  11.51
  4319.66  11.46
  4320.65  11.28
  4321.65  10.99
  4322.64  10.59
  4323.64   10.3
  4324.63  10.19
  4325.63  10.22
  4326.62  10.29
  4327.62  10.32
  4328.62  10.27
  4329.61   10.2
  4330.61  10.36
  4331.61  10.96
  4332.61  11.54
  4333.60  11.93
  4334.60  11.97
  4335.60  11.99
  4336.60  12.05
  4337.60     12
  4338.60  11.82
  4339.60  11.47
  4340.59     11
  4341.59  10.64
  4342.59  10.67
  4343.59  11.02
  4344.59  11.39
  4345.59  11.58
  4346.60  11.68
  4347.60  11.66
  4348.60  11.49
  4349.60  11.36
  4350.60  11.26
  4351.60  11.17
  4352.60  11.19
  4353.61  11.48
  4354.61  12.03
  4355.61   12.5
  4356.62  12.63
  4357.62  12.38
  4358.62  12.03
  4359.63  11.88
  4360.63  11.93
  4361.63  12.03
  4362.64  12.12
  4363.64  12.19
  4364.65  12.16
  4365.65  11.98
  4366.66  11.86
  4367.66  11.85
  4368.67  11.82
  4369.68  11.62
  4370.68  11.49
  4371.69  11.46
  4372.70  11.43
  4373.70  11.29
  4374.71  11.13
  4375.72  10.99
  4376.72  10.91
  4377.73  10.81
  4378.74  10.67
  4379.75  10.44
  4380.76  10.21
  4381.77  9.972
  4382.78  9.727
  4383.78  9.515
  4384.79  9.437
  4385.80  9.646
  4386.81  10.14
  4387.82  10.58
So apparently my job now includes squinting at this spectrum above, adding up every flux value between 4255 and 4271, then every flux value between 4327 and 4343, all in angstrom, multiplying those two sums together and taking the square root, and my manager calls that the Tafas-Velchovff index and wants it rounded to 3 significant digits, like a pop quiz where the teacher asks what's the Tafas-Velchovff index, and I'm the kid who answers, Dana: 169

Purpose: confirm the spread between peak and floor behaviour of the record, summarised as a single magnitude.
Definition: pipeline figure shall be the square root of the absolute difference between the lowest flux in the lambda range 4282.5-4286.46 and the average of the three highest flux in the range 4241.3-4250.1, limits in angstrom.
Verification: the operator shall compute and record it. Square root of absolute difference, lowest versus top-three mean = 1.4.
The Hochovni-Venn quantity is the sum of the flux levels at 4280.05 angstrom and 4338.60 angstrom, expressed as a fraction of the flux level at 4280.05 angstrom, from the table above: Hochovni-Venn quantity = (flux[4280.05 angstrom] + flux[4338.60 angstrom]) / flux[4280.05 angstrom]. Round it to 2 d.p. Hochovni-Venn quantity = 2.12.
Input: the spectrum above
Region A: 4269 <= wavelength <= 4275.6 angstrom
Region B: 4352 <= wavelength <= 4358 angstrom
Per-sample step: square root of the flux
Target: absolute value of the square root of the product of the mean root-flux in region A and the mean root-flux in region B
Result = 3.26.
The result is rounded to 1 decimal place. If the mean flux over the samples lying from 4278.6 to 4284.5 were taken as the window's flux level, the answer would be 10.2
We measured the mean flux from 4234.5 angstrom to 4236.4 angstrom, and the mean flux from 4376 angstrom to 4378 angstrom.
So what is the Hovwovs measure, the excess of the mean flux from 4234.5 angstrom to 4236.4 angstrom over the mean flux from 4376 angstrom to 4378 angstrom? -1.2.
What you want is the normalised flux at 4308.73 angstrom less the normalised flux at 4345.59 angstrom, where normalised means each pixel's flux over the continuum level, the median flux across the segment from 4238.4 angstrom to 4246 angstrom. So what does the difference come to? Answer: -0.44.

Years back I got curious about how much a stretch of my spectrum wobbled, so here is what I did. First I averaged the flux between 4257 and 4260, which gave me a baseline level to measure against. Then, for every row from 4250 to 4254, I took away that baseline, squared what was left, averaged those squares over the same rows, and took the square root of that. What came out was 0.6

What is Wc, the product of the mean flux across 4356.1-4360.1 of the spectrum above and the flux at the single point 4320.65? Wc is 138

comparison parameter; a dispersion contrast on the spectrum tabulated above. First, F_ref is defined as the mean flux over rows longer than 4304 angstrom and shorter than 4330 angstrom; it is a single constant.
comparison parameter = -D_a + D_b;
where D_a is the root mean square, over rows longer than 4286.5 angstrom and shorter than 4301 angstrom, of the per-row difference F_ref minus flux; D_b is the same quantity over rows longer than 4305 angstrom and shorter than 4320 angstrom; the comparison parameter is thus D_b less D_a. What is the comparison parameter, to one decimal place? 1.2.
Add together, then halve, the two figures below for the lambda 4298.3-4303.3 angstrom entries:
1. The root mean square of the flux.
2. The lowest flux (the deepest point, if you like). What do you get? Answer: 7.9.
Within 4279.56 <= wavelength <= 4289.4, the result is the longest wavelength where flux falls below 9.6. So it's 4286.96 angstrom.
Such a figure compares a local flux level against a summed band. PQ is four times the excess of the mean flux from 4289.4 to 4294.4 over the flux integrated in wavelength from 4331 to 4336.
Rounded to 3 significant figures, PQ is -198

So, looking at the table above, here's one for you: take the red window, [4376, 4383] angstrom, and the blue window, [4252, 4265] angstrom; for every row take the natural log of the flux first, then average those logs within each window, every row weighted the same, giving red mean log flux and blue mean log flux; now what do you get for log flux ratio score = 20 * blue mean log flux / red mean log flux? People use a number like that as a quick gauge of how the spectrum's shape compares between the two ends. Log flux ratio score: 19.8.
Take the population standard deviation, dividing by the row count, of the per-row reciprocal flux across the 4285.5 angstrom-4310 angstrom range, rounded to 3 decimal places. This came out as 0.013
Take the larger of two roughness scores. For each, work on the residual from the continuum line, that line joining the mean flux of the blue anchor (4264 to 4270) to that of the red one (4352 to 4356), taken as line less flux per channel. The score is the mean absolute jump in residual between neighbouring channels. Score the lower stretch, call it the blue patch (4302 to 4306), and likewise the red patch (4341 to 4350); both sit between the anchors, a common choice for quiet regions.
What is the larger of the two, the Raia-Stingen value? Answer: 0.16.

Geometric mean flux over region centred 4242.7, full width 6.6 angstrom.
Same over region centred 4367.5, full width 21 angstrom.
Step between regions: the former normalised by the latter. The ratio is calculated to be 0.902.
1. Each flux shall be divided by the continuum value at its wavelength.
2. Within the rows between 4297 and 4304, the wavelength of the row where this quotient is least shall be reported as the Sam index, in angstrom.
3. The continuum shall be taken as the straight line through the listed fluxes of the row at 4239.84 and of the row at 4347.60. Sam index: 4303.77 angstrom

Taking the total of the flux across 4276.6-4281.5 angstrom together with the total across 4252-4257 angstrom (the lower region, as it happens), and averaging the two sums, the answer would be 51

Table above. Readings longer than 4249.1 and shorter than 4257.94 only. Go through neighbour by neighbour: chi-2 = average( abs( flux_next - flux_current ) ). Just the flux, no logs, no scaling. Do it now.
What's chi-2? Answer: 0.210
